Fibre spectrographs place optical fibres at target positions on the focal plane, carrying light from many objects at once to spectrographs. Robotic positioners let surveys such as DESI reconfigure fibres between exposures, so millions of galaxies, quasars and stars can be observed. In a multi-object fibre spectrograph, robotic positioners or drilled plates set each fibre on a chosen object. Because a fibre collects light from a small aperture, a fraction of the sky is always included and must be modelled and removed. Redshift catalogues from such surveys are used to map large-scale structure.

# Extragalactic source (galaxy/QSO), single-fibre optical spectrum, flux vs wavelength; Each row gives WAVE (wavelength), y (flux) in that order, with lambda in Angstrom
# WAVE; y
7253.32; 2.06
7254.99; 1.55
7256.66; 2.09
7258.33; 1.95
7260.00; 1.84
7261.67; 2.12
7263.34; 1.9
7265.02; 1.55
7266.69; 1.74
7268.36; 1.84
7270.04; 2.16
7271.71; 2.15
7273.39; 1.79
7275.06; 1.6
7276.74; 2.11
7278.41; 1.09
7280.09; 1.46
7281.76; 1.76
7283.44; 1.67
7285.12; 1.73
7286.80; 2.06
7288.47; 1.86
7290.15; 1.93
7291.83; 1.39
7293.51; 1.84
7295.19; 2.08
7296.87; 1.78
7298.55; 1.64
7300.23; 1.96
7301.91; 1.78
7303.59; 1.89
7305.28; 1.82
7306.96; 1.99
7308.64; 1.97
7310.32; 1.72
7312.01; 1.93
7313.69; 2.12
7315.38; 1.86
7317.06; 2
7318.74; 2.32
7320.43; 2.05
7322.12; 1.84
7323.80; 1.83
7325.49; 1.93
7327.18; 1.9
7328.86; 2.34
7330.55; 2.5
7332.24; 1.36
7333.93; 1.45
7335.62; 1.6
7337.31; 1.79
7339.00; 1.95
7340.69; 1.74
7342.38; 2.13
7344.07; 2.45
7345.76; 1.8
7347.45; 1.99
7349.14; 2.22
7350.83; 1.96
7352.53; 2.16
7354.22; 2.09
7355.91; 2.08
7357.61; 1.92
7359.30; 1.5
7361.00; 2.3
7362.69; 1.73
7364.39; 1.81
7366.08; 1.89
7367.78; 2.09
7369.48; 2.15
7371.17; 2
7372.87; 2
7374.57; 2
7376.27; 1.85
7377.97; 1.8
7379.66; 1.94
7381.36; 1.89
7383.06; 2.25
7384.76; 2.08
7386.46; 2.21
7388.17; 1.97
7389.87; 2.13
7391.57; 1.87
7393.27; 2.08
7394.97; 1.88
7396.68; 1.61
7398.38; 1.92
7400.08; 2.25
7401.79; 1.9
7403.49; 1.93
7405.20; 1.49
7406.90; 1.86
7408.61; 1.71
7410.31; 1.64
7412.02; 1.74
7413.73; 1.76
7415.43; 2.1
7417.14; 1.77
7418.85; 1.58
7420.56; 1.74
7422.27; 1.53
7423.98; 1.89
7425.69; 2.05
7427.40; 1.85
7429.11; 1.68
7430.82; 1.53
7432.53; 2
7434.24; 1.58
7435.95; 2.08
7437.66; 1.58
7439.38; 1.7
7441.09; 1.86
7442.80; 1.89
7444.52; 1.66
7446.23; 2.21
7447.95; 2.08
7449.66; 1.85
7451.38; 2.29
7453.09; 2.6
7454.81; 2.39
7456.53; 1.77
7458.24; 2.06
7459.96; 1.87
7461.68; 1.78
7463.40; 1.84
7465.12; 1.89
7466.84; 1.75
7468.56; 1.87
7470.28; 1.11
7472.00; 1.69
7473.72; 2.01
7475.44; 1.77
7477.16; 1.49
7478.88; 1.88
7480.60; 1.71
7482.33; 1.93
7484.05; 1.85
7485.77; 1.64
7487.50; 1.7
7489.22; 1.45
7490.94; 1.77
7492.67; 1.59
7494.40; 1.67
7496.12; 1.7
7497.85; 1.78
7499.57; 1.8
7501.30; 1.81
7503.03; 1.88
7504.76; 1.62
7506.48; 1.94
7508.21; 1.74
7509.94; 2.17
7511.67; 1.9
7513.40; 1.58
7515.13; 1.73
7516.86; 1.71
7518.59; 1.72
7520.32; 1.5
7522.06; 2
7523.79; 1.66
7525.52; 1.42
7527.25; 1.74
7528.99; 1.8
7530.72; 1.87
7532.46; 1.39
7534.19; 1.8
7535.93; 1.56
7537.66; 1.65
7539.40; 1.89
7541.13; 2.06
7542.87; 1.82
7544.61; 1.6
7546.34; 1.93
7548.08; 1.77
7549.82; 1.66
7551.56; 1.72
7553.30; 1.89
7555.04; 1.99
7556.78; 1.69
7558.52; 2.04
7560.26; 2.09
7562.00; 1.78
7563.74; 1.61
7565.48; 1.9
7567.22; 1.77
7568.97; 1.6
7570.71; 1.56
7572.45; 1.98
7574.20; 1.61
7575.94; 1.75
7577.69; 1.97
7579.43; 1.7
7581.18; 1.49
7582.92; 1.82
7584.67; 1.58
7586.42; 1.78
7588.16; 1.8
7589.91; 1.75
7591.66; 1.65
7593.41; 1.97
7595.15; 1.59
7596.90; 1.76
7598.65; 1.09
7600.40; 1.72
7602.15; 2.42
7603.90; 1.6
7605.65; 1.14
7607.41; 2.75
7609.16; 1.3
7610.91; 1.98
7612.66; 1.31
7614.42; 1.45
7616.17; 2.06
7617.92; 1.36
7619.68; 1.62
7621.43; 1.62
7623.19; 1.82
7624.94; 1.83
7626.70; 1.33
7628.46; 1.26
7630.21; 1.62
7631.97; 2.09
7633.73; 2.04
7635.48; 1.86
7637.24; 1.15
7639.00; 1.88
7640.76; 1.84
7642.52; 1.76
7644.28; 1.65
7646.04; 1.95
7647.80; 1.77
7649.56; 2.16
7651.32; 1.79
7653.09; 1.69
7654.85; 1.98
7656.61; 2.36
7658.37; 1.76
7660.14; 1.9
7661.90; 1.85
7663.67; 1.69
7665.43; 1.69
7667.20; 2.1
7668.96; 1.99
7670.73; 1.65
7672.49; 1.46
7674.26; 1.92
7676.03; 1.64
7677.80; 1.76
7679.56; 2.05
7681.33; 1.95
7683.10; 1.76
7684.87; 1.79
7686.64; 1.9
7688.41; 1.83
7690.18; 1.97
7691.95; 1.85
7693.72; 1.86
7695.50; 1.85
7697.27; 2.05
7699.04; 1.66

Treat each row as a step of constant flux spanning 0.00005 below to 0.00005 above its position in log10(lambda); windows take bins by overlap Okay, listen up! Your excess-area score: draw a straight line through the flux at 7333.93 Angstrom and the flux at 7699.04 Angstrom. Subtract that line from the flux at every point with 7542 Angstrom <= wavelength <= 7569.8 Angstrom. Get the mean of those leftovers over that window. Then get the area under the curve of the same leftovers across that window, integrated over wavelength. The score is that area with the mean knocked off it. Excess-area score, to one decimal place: 6.1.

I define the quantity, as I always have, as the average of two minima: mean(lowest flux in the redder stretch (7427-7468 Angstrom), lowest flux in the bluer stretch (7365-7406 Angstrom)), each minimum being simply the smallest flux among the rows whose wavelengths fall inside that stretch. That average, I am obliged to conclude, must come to 1.51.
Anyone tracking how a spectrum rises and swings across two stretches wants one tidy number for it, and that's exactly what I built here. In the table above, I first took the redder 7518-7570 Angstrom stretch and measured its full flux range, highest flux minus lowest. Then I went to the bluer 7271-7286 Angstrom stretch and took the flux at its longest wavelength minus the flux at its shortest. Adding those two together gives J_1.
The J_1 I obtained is 0.28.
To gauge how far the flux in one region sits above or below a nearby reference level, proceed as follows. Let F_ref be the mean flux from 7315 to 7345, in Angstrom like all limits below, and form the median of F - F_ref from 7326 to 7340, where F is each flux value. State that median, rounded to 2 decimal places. -0.10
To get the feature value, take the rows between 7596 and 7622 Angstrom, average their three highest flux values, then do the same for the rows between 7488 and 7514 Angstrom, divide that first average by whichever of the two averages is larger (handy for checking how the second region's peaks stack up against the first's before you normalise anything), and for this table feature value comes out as 1.00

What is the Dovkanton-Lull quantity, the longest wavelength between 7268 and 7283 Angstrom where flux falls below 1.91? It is 7281.76 Angstrom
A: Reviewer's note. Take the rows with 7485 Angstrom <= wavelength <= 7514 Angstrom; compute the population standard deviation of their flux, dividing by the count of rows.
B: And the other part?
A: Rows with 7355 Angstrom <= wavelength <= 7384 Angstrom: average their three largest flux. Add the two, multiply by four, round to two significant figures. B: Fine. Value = 9.6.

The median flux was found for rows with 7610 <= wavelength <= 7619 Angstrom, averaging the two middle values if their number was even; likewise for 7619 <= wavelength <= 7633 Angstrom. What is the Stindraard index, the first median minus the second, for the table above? -0.17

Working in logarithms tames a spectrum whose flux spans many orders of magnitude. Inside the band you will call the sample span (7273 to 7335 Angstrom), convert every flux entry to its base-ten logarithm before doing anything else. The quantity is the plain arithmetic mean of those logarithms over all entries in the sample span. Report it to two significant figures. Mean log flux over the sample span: 0.26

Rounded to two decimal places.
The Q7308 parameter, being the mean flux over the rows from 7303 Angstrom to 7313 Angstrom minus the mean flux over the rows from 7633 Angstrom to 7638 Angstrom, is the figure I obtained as 0.20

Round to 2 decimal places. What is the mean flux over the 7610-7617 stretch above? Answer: 1.70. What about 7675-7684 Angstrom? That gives 1.83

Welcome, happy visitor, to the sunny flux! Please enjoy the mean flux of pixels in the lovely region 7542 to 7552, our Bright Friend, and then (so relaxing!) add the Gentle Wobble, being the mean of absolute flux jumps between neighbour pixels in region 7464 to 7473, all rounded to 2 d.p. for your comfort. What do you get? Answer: 2.15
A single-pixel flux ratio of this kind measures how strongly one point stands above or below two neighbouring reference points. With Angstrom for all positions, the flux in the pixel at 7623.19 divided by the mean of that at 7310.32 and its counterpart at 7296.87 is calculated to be 1.04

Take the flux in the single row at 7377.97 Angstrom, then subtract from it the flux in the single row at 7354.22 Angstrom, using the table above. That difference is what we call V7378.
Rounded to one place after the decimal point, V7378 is -0.3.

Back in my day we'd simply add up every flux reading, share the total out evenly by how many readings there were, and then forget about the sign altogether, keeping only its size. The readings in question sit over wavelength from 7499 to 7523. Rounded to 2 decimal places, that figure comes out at 1.79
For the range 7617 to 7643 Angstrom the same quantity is 1.67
